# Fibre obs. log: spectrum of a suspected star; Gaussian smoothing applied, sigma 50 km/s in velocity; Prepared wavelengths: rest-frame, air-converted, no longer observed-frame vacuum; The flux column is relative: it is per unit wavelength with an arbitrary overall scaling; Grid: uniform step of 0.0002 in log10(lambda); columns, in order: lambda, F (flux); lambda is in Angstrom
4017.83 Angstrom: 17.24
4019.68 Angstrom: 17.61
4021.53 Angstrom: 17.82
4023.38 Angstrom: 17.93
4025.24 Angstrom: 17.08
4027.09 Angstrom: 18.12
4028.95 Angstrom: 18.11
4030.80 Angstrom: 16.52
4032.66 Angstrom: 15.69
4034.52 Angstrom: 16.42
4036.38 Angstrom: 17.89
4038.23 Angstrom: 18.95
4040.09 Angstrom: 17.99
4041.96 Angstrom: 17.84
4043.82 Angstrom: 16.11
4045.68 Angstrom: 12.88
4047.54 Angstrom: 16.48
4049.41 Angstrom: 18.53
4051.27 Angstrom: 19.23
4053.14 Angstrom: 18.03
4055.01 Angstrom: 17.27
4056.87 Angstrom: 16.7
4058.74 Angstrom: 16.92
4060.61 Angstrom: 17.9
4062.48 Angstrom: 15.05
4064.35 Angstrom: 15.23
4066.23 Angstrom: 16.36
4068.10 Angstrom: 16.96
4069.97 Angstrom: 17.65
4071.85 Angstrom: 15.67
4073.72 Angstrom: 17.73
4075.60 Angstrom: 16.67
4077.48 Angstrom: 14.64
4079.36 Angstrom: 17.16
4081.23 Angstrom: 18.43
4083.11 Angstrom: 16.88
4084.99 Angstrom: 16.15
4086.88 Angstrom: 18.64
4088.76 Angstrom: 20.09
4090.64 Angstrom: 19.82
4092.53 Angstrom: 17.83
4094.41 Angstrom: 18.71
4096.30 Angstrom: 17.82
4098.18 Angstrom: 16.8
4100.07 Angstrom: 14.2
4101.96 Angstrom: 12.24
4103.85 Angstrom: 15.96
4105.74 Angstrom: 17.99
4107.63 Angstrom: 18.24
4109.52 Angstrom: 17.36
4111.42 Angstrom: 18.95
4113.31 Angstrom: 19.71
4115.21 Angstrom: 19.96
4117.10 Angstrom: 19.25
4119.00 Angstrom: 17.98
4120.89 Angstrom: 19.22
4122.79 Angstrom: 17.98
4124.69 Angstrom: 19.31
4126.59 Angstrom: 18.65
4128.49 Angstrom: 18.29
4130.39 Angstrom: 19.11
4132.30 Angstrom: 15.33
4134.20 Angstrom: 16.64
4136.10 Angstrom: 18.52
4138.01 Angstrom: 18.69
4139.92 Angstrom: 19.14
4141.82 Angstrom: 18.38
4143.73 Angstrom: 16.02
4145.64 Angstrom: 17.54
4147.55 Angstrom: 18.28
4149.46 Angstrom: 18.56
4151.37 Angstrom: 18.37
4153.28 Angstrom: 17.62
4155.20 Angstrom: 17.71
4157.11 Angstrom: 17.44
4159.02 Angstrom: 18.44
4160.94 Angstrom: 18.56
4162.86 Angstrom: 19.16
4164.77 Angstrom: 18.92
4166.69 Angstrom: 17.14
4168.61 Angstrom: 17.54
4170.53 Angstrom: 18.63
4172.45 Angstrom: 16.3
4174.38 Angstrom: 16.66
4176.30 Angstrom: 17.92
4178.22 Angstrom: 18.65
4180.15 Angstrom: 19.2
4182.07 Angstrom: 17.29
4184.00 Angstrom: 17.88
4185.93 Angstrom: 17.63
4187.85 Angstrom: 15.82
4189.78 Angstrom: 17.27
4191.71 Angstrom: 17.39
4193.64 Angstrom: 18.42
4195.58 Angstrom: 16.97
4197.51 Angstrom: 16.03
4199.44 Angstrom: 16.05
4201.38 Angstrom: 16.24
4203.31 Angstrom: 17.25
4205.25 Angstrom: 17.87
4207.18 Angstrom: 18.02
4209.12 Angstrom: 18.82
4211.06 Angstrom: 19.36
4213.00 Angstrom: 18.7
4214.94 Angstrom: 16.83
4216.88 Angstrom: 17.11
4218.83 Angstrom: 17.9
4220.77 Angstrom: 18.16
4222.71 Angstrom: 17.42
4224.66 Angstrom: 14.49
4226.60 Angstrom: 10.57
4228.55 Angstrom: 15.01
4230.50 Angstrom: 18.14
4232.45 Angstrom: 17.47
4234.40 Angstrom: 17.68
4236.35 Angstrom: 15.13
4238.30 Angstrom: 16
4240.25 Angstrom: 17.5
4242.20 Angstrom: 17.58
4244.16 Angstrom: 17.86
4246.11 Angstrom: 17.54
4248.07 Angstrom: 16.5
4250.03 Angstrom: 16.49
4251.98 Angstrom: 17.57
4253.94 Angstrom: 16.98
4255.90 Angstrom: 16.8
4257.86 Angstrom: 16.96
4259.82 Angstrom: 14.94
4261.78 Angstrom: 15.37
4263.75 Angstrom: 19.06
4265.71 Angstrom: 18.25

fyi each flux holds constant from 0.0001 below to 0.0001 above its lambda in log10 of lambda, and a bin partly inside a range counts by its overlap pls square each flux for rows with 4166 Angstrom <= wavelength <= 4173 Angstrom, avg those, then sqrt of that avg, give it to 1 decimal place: 17.4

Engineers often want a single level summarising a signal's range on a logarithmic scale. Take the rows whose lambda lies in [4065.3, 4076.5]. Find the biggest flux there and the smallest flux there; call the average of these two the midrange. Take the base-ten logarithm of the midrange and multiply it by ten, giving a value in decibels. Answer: 12.2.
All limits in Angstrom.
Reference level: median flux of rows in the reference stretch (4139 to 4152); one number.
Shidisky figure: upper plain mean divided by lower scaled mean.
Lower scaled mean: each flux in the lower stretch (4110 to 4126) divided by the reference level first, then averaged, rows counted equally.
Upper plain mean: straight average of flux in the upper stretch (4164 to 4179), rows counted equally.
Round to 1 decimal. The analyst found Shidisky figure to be 17.1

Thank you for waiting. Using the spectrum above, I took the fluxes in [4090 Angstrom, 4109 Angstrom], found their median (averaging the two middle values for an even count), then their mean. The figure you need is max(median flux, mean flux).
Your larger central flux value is 17.8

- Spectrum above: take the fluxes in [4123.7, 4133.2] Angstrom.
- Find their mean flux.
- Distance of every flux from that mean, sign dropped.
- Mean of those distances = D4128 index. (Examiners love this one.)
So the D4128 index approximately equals 1.1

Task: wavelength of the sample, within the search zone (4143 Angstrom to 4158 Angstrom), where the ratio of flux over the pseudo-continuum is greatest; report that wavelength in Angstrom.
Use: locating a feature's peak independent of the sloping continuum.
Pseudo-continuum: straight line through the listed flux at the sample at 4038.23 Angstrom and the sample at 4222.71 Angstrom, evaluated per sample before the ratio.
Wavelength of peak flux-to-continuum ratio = 4149.46 Angstrom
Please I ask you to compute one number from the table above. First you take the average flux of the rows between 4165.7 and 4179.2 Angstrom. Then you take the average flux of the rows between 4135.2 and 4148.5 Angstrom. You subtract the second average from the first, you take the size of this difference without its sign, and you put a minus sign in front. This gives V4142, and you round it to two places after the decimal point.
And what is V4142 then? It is -0.53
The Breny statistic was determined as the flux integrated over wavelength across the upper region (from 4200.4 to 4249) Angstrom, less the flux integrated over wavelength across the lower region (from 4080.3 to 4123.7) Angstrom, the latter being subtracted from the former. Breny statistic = 52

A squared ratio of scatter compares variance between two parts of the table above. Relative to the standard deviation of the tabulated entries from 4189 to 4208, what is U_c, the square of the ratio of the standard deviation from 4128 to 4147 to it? 2.6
